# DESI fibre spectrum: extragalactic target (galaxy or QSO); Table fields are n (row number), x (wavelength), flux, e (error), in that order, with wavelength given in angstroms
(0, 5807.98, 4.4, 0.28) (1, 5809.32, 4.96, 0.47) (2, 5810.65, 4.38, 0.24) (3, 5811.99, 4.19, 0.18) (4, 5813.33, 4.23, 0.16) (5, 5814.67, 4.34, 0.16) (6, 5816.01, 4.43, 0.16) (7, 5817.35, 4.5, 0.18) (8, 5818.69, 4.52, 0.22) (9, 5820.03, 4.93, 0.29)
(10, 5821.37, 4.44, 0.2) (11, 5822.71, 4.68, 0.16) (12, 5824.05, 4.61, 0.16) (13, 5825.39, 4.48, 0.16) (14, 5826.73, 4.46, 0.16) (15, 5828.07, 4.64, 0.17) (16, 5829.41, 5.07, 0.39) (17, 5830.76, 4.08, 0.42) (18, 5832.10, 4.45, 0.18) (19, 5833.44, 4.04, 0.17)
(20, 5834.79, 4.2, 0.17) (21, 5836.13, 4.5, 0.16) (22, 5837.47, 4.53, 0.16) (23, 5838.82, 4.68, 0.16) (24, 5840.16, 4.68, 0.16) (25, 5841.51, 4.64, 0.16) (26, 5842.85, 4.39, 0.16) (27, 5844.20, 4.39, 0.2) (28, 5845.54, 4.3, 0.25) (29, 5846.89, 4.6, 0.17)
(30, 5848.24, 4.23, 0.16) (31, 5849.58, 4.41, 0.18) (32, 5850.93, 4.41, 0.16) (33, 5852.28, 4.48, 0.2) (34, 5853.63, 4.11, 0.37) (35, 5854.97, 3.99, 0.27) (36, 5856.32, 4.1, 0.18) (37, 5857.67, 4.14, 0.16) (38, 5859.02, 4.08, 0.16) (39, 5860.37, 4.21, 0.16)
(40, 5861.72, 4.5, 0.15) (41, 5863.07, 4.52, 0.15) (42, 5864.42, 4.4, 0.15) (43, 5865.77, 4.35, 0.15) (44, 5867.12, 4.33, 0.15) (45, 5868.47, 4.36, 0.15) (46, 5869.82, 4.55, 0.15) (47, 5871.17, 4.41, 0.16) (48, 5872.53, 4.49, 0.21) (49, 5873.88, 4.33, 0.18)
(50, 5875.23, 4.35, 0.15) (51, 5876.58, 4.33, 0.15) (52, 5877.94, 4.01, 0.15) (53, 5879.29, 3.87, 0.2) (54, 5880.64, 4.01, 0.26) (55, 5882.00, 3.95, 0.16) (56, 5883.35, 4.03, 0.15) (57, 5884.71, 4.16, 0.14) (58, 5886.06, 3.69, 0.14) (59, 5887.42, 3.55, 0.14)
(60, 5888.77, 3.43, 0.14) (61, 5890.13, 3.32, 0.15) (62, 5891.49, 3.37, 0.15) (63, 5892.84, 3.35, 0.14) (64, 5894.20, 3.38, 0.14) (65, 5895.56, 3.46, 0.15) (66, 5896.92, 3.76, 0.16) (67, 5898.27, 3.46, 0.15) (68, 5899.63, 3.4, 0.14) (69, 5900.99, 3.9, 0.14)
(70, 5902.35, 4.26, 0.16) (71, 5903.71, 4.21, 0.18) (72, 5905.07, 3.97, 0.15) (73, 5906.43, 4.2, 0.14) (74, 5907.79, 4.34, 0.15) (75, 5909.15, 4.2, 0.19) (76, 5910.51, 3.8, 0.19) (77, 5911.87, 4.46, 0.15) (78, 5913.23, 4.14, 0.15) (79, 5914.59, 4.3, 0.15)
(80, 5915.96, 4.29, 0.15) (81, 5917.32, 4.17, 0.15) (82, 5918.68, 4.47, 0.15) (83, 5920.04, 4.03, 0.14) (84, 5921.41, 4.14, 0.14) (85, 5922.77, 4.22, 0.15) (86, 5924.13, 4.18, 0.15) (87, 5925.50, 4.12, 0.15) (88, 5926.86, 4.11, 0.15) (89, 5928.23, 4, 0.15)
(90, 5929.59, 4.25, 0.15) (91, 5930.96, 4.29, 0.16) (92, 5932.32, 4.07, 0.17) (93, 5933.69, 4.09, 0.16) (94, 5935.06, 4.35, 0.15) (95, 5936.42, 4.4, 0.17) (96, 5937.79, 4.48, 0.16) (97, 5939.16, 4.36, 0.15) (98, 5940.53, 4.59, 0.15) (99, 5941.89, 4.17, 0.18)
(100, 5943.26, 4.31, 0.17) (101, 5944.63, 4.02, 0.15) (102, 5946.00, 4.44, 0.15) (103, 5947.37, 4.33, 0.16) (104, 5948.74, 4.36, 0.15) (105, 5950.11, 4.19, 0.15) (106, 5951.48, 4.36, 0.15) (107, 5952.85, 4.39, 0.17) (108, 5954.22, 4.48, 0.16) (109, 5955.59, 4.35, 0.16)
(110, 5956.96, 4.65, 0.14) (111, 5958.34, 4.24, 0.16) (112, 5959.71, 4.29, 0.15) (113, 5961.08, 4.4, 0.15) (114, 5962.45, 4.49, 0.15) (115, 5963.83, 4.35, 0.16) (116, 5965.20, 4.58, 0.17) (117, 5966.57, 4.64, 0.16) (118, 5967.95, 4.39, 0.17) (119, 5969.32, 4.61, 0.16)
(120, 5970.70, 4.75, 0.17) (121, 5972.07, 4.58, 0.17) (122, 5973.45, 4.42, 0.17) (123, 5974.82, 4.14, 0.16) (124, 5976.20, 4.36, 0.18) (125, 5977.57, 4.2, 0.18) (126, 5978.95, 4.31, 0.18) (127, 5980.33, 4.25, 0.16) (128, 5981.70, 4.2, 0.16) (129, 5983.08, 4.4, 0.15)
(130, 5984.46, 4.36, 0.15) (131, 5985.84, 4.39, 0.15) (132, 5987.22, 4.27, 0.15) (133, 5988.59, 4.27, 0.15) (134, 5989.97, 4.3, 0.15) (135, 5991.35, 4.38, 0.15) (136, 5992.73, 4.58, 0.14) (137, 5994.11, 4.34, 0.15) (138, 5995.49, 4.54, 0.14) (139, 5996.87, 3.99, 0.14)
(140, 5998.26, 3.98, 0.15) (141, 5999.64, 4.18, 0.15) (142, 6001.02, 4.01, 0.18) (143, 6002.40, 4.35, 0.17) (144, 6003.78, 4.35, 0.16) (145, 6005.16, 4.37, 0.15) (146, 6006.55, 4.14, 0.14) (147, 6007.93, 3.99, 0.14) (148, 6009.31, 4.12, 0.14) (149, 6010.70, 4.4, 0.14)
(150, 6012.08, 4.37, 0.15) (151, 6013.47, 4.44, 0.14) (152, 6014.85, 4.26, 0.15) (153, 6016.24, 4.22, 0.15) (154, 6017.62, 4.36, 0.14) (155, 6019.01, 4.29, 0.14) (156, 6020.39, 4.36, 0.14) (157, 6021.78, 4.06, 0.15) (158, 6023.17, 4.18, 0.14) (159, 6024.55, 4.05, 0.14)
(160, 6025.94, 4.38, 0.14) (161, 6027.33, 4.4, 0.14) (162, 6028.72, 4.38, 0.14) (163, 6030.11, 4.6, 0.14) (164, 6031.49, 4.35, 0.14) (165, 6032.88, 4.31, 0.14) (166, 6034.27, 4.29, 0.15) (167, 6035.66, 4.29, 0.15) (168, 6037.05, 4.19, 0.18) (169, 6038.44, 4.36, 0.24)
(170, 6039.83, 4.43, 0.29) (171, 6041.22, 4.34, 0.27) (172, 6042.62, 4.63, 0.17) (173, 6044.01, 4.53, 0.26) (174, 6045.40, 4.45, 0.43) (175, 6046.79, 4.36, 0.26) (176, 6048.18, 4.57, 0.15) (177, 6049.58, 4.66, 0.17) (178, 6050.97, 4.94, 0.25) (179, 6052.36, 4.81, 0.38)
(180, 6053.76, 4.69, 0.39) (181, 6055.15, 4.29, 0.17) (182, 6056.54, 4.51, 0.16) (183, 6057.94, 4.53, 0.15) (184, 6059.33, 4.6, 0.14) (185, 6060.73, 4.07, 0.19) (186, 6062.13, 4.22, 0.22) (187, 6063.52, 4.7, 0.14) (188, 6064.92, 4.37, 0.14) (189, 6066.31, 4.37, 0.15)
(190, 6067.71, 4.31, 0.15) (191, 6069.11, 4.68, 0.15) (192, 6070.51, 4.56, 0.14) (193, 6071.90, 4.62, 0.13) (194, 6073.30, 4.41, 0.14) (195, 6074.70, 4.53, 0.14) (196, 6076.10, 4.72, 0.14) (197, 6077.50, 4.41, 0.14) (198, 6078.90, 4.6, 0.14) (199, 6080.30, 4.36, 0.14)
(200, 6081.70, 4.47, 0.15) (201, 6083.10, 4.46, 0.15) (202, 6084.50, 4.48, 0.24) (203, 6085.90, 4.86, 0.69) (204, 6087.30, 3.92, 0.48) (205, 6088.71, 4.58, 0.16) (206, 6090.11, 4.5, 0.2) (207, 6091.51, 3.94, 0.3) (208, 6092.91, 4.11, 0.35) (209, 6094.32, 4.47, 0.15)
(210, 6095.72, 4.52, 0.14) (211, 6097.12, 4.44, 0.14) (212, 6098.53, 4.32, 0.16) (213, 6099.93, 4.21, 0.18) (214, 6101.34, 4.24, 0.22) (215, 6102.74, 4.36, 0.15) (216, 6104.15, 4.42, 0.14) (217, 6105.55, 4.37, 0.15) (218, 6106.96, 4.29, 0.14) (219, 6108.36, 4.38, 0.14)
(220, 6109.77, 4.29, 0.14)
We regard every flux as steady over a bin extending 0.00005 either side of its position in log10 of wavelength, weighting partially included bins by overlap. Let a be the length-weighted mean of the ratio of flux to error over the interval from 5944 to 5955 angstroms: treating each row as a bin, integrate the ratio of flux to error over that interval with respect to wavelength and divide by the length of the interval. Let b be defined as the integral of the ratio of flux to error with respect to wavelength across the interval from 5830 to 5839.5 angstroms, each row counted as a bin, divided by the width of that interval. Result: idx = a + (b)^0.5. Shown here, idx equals 32.8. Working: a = 27.9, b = 24.0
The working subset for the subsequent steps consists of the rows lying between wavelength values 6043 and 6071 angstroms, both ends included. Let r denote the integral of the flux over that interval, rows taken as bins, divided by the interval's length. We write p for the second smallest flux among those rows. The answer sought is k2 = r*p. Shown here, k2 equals 19.0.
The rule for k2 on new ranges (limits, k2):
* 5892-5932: 13.6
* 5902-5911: 16.4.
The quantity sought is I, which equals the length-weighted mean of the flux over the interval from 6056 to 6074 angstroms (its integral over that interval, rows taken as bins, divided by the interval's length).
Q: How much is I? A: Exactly 4.46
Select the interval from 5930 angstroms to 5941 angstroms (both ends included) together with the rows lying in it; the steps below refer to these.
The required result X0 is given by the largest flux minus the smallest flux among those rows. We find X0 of 0.5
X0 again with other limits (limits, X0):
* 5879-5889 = 0.7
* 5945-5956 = 0.3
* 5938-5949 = 0.6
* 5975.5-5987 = 0.2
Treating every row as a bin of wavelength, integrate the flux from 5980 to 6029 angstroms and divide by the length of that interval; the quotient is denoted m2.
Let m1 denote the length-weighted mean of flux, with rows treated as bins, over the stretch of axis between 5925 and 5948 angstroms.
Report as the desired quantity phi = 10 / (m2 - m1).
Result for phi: 632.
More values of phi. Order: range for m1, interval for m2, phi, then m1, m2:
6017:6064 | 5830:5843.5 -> 1539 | 4.42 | 4.42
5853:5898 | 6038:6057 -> 19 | 4.02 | 4.54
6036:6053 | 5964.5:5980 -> -146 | 4.52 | 4.45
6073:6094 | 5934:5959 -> -146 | 4.42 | 4.35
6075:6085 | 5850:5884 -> -40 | 4.50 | 4.25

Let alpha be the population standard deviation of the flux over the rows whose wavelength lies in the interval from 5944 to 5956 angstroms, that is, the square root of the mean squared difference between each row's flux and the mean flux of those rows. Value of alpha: 0.132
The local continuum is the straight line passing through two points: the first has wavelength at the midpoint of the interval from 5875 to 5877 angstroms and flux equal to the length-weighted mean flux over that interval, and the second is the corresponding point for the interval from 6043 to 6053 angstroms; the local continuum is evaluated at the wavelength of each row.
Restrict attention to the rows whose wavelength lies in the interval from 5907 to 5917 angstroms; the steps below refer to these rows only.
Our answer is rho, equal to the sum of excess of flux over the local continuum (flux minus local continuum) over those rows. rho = -1.3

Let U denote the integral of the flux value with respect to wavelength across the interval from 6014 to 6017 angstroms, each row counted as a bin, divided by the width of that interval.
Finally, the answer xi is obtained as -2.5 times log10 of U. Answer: -1.57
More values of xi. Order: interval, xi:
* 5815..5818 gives -1.62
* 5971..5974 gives -1.64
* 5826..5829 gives -1.66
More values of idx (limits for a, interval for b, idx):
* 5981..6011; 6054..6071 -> 33.8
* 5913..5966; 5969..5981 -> 32.9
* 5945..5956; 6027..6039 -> 33.3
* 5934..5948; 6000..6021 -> 32.8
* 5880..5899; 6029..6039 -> 29.2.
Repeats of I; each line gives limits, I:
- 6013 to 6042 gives 4.31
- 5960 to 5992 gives 4.39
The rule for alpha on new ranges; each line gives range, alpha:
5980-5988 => 0.076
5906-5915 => 0.193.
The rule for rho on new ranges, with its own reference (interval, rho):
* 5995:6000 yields -1.5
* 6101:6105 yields -1.1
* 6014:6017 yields -0.7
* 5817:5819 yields 0.5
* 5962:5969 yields 0.0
